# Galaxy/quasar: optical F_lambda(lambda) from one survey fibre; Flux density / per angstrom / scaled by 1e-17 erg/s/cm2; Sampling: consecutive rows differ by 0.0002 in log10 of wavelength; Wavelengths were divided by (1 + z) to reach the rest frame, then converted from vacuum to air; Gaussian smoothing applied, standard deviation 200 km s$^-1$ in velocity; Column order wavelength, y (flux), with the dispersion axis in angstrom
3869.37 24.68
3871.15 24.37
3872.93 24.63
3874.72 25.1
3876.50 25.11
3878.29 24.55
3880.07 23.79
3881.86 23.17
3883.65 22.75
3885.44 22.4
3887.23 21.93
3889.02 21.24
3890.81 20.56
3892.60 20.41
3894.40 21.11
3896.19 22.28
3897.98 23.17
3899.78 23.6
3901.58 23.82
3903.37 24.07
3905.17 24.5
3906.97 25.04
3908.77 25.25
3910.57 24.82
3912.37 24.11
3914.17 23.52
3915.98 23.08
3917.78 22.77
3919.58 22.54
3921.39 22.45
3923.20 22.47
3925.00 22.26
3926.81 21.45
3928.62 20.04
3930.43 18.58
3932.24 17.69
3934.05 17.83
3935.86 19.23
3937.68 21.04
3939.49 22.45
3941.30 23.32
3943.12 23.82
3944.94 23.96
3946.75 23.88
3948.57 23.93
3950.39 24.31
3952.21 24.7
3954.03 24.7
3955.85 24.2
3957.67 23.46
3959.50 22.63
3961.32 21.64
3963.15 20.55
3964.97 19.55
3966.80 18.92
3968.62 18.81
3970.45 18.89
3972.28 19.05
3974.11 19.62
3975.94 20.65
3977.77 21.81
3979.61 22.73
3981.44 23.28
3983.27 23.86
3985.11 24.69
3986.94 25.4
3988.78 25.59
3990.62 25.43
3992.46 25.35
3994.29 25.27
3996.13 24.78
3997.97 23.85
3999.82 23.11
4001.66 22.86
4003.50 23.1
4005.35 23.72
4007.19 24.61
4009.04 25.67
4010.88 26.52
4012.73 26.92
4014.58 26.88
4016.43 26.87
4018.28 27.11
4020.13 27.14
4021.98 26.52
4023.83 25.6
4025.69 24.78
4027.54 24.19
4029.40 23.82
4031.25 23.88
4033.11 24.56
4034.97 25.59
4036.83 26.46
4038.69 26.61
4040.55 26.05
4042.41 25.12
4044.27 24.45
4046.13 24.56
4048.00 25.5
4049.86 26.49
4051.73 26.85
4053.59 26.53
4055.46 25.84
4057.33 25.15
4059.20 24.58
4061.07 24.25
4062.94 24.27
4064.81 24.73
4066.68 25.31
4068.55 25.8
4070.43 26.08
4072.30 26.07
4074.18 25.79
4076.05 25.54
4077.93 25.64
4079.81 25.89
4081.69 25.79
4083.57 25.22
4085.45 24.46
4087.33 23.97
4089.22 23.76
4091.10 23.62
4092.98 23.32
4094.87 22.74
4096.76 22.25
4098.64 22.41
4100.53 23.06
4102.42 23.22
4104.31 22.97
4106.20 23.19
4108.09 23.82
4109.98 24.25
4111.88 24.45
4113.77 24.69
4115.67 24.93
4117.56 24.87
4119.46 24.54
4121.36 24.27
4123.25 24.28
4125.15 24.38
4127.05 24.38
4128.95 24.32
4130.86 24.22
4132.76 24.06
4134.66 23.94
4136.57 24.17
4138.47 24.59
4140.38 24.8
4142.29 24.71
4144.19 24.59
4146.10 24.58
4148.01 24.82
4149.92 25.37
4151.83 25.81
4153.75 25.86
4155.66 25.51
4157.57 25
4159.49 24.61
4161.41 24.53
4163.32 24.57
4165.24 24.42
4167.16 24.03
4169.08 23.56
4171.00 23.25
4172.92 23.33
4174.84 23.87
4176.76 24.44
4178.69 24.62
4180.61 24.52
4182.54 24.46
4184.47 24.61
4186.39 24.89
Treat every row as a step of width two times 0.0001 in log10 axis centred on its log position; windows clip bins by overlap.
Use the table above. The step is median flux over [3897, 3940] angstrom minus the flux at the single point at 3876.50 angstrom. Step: -2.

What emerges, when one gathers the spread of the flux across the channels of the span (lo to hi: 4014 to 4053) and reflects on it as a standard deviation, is 1.1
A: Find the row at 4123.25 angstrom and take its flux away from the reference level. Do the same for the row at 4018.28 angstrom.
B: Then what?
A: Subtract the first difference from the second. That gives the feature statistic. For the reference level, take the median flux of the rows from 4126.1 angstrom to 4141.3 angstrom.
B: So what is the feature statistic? -2.8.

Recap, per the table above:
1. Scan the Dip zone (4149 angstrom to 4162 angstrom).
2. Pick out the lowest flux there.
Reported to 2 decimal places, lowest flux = 24.53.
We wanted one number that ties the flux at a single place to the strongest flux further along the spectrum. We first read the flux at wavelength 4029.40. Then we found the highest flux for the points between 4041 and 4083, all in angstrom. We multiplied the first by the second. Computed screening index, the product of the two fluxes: 640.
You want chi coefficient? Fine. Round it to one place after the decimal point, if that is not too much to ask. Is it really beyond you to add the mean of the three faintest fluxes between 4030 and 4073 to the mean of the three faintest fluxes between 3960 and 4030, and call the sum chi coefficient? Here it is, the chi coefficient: 43.0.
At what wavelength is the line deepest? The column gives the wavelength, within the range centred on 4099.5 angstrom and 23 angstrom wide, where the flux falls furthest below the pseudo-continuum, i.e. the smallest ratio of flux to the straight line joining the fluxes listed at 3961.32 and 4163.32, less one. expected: 4096.76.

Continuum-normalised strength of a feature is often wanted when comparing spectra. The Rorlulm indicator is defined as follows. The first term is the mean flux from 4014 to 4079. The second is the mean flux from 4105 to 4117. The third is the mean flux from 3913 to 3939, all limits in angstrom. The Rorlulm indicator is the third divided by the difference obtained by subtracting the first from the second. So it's -16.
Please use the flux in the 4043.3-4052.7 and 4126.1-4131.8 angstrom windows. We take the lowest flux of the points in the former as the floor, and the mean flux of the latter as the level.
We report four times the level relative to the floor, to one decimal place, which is 4.0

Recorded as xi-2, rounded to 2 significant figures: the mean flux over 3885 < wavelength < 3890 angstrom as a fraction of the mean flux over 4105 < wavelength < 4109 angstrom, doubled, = 1.9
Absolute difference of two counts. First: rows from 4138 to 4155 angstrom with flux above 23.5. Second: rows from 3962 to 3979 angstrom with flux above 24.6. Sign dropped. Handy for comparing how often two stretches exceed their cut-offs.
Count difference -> 9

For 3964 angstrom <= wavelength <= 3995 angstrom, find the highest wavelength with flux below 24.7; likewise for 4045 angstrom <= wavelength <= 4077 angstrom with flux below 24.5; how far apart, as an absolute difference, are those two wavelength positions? 77.8 angstrom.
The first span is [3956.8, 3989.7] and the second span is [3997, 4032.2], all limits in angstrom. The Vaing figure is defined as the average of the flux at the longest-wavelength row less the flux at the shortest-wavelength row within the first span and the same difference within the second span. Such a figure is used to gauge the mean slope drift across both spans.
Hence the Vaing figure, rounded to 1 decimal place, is 1.1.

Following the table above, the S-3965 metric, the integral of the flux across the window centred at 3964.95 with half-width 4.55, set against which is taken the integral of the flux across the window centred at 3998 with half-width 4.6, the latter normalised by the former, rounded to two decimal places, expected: 1.22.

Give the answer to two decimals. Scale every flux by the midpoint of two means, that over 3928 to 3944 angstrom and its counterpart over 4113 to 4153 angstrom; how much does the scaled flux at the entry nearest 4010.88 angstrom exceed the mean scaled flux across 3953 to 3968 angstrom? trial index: 0.20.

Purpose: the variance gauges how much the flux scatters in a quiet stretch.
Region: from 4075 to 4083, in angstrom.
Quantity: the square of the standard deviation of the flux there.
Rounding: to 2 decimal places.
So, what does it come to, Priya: 0.02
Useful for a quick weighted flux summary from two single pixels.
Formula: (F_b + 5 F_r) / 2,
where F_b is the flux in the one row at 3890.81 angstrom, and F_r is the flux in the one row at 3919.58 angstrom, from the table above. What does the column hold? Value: 67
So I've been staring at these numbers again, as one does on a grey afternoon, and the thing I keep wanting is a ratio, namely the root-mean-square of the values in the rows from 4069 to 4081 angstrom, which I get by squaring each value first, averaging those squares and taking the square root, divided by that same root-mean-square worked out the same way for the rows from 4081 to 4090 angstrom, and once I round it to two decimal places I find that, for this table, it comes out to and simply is 1.05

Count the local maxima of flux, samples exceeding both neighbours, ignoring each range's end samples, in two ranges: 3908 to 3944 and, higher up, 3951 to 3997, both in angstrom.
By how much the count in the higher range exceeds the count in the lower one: 0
